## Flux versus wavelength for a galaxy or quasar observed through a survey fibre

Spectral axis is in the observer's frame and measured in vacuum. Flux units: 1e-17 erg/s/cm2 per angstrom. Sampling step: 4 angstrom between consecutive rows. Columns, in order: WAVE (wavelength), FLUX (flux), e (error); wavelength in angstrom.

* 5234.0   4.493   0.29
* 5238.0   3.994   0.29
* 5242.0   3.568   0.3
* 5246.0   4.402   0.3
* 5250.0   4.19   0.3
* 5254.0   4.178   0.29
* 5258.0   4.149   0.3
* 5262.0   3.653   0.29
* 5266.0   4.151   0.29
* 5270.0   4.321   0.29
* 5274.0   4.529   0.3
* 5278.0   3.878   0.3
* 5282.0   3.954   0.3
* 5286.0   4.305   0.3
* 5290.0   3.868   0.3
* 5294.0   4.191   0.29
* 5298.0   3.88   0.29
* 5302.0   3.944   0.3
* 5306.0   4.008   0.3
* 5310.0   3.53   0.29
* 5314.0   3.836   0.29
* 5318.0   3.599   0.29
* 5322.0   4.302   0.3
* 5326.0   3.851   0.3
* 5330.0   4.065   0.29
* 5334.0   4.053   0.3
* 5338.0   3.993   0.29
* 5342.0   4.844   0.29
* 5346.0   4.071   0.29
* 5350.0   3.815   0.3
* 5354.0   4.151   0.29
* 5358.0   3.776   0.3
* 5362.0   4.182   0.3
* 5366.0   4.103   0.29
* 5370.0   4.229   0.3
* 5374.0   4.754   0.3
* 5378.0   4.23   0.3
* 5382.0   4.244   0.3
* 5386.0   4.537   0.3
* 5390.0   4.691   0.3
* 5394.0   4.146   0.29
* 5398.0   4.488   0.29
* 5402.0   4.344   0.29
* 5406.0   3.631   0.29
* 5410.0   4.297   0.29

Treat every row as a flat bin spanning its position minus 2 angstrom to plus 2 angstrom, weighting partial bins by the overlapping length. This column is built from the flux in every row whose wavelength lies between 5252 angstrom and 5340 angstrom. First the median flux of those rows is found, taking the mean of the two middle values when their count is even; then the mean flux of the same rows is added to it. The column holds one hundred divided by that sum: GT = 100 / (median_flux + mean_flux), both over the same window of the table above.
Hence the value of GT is 12.5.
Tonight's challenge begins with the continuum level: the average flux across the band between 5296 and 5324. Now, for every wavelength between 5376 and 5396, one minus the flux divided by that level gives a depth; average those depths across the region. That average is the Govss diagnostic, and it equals -0.13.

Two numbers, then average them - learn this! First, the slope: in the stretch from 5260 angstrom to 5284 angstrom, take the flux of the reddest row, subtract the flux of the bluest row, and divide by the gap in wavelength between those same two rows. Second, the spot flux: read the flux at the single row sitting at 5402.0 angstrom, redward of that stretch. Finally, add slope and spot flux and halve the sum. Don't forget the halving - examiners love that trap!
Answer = 2.18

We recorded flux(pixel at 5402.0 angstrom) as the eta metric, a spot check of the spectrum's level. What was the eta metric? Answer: 4.344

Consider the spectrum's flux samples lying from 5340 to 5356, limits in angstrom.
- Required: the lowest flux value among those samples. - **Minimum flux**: 3.815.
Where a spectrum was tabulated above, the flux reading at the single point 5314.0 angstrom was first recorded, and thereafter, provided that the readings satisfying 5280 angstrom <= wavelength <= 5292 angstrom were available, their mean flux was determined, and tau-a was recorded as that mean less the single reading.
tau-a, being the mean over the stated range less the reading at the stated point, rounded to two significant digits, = 0.21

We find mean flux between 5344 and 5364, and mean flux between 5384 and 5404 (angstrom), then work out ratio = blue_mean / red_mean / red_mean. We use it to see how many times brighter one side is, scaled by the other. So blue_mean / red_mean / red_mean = 0.203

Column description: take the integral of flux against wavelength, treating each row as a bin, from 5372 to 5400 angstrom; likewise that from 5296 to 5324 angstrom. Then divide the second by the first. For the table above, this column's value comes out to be 0.87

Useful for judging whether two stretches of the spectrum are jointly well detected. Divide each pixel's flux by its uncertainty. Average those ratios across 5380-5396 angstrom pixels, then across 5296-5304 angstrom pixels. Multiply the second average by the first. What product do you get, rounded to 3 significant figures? 196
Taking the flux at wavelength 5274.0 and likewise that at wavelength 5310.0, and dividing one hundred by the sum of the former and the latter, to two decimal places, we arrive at 12.41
